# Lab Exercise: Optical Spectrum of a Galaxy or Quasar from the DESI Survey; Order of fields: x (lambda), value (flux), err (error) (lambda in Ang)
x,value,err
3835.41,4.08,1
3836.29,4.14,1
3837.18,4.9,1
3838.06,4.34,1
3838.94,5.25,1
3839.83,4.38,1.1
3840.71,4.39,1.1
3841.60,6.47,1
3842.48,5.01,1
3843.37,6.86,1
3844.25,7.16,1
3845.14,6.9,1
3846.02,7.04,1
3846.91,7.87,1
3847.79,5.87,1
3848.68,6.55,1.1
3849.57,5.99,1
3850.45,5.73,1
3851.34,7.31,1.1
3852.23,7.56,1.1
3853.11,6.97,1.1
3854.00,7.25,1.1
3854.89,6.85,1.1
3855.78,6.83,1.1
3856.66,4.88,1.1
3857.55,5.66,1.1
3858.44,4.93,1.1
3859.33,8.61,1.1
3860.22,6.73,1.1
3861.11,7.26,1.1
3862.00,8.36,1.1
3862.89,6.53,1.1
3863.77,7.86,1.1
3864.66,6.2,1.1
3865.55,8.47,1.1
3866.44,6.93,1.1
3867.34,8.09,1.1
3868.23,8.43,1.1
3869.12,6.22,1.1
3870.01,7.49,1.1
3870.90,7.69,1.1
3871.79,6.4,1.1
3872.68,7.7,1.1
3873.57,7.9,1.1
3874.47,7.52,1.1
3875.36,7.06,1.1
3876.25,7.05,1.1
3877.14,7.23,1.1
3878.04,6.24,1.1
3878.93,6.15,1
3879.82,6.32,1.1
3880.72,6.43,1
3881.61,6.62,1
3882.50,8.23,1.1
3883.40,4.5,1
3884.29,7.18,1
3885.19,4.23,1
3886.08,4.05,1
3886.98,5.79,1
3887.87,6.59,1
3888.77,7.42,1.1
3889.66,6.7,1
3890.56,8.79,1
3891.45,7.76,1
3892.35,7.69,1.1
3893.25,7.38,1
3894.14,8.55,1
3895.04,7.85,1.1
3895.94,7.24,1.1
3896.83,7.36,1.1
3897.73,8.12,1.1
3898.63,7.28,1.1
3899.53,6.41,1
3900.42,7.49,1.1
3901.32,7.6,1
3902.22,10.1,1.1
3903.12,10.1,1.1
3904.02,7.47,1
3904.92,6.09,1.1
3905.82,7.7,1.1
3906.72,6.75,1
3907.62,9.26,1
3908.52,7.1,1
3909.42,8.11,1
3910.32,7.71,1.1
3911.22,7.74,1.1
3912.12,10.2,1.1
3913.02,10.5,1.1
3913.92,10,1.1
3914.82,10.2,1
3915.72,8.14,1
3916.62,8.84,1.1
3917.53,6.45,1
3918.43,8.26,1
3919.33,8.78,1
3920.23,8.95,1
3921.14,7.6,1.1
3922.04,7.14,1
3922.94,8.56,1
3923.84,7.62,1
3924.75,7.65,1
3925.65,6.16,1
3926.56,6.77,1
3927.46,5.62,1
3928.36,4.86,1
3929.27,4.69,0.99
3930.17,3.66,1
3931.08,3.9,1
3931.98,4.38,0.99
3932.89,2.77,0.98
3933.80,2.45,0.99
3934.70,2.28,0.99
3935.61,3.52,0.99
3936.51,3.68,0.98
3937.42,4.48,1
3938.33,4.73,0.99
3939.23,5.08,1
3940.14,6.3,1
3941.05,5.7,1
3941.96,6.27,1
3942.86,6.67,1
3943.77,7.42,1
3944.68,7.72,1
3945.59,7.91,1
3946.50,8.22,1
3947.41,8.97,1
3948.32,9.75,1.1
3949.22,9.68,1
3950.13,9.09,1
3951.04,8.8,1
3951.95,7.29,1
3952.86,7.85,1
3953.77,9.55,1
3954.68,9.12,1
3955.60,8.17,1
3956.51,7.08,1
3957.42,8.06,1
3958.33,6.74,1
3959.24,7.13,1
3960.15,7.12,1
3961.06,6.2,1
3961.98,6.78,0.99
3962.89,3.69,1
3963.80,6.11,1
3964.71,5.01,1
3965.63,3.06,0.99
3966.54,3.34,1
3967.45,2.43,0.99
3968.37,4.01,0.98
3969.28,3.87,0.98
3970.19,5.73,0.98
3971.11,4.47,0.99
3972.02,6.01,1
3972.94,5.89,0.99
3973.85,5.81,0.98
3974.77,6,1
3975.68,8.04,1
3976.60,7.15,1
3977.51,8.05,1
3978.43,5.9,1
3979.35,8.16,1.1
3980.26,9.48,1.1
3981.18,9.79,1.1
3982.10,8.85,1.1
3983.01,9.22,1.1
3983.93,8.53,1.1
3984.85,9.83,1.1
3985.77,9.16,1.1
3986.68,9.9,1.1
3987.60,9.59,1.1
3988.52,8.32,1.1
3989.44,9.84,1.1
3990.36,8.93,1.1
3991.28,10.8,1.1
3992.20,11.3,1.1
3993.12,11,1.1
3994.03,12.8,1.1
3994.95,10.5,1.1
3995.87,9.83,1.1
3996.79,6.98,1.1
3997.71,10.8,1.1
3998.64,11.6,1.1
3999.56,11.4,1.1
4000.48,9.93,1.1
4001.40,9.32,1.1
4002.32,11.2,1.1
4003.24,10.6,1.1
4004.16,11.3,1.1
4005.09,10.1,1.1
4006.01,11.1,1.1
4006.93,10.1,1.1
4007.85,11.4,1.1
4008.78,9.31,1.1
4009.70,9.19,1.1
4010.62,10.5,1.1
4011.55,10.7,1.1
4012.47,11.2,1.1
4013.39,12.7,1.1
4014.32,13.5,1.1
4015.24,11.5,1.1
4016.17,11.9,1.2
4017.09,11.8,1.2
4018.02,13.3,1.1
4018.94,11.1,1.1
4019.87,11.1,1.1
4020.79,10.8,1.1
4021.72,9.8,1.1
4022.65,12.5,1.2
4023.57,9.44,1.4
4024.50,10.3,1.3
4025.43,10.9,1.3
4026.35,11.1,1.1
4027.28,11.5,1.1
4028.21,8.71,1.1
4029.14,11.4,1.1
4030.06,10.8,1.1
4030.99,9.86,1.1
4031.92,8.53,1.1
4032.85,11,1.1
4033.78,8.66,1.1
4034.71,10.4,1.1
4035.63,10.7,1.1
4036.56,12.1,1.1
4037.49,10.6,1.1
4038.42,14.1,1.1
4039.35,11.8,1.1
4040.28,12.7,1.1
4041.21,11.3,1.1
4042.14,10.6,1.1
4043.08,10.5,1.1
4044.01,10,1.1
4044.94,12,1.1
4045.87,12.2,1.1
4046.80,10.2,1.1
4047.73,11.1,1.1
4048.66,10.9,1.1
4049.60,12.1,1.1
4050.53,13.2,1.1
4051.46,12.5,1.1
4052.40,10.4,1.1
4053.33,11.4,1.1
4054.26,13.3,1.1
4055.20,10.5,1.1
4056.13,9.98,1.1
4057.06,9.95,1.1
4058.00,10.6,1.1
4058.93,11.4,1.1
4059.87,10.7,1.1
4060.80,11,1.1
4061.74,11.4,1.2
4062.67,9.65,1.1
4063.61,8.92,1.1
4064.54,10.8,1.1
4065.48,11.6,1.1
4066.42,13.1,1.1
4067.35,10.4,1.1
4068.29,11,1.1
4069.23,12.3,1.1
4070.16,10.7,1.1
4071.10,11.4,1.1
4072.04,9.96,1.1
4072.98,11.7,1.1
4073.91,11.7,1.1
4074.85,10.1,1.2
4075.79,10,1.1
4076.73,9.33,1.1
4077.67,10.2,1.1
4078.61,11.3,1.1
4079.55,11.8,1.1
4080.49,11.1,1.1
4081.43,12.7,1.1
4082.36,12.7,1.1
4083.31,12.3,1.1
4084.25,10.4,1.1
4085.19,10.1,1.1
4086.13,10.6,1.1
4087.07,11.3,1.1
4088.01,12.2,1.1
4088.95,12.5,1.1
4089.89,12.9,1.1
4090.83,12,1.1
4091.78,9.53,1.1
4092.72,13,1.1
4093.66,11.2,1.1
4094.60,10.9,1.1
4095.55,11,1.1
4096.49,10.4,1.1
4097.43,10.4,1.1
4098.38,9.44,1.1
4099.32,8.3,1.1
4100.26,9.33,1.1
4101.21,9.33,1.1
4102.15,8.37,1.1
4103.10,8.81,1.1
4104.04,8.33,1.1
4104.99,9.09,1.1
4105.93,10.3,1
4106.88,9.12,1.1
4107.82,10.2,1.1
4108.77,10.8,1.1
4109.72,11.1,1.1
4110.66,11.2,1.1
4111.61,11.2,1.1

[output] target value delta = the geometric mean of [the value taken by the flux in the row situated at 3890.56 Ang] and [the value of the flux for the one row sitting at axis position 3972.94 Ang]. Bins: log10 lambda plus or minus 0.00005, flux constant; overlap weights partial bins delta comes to 7.2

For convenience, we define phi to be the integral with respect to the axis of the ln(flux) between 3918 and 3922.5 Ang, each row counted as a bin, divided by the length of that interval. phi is 2.10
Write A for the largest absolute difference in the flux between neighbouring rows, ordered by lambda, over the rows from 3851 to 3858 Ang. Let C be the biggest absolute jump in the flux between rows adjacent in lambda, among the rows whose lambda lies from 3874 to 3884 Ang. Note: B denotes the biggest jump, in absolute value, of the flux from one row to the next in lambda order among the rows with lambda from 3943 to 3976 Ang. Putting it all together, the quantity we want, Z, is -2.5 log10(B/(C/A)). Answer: -0.5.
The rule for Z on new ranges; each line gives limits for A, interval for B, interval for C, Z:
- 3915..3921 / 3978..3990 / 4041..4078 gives -0.7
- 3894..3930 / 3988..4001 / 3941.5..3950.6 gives -2.8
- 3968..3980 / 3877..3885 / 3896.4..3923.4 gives -1.3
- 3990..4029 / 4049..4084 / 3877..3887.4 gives -1.1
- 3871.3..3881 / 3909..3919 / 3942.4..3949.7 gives -1.5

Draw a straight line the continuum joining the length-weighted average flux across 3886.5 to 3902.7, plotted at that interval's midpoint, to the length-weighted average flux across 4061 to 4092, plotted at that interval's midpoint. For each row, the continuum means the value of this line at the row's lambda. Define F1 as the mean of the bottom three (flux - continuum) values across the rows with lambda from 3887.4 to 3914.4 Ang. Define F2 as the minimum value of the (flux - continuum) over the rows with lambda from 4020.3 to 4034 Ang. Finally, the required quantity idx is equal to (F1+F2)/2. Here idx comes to -1.53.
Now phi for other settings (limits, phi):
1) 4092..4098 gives 2.40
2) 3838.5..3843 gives 1.62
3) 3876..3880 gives 1.88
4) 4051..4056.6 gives 2.42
